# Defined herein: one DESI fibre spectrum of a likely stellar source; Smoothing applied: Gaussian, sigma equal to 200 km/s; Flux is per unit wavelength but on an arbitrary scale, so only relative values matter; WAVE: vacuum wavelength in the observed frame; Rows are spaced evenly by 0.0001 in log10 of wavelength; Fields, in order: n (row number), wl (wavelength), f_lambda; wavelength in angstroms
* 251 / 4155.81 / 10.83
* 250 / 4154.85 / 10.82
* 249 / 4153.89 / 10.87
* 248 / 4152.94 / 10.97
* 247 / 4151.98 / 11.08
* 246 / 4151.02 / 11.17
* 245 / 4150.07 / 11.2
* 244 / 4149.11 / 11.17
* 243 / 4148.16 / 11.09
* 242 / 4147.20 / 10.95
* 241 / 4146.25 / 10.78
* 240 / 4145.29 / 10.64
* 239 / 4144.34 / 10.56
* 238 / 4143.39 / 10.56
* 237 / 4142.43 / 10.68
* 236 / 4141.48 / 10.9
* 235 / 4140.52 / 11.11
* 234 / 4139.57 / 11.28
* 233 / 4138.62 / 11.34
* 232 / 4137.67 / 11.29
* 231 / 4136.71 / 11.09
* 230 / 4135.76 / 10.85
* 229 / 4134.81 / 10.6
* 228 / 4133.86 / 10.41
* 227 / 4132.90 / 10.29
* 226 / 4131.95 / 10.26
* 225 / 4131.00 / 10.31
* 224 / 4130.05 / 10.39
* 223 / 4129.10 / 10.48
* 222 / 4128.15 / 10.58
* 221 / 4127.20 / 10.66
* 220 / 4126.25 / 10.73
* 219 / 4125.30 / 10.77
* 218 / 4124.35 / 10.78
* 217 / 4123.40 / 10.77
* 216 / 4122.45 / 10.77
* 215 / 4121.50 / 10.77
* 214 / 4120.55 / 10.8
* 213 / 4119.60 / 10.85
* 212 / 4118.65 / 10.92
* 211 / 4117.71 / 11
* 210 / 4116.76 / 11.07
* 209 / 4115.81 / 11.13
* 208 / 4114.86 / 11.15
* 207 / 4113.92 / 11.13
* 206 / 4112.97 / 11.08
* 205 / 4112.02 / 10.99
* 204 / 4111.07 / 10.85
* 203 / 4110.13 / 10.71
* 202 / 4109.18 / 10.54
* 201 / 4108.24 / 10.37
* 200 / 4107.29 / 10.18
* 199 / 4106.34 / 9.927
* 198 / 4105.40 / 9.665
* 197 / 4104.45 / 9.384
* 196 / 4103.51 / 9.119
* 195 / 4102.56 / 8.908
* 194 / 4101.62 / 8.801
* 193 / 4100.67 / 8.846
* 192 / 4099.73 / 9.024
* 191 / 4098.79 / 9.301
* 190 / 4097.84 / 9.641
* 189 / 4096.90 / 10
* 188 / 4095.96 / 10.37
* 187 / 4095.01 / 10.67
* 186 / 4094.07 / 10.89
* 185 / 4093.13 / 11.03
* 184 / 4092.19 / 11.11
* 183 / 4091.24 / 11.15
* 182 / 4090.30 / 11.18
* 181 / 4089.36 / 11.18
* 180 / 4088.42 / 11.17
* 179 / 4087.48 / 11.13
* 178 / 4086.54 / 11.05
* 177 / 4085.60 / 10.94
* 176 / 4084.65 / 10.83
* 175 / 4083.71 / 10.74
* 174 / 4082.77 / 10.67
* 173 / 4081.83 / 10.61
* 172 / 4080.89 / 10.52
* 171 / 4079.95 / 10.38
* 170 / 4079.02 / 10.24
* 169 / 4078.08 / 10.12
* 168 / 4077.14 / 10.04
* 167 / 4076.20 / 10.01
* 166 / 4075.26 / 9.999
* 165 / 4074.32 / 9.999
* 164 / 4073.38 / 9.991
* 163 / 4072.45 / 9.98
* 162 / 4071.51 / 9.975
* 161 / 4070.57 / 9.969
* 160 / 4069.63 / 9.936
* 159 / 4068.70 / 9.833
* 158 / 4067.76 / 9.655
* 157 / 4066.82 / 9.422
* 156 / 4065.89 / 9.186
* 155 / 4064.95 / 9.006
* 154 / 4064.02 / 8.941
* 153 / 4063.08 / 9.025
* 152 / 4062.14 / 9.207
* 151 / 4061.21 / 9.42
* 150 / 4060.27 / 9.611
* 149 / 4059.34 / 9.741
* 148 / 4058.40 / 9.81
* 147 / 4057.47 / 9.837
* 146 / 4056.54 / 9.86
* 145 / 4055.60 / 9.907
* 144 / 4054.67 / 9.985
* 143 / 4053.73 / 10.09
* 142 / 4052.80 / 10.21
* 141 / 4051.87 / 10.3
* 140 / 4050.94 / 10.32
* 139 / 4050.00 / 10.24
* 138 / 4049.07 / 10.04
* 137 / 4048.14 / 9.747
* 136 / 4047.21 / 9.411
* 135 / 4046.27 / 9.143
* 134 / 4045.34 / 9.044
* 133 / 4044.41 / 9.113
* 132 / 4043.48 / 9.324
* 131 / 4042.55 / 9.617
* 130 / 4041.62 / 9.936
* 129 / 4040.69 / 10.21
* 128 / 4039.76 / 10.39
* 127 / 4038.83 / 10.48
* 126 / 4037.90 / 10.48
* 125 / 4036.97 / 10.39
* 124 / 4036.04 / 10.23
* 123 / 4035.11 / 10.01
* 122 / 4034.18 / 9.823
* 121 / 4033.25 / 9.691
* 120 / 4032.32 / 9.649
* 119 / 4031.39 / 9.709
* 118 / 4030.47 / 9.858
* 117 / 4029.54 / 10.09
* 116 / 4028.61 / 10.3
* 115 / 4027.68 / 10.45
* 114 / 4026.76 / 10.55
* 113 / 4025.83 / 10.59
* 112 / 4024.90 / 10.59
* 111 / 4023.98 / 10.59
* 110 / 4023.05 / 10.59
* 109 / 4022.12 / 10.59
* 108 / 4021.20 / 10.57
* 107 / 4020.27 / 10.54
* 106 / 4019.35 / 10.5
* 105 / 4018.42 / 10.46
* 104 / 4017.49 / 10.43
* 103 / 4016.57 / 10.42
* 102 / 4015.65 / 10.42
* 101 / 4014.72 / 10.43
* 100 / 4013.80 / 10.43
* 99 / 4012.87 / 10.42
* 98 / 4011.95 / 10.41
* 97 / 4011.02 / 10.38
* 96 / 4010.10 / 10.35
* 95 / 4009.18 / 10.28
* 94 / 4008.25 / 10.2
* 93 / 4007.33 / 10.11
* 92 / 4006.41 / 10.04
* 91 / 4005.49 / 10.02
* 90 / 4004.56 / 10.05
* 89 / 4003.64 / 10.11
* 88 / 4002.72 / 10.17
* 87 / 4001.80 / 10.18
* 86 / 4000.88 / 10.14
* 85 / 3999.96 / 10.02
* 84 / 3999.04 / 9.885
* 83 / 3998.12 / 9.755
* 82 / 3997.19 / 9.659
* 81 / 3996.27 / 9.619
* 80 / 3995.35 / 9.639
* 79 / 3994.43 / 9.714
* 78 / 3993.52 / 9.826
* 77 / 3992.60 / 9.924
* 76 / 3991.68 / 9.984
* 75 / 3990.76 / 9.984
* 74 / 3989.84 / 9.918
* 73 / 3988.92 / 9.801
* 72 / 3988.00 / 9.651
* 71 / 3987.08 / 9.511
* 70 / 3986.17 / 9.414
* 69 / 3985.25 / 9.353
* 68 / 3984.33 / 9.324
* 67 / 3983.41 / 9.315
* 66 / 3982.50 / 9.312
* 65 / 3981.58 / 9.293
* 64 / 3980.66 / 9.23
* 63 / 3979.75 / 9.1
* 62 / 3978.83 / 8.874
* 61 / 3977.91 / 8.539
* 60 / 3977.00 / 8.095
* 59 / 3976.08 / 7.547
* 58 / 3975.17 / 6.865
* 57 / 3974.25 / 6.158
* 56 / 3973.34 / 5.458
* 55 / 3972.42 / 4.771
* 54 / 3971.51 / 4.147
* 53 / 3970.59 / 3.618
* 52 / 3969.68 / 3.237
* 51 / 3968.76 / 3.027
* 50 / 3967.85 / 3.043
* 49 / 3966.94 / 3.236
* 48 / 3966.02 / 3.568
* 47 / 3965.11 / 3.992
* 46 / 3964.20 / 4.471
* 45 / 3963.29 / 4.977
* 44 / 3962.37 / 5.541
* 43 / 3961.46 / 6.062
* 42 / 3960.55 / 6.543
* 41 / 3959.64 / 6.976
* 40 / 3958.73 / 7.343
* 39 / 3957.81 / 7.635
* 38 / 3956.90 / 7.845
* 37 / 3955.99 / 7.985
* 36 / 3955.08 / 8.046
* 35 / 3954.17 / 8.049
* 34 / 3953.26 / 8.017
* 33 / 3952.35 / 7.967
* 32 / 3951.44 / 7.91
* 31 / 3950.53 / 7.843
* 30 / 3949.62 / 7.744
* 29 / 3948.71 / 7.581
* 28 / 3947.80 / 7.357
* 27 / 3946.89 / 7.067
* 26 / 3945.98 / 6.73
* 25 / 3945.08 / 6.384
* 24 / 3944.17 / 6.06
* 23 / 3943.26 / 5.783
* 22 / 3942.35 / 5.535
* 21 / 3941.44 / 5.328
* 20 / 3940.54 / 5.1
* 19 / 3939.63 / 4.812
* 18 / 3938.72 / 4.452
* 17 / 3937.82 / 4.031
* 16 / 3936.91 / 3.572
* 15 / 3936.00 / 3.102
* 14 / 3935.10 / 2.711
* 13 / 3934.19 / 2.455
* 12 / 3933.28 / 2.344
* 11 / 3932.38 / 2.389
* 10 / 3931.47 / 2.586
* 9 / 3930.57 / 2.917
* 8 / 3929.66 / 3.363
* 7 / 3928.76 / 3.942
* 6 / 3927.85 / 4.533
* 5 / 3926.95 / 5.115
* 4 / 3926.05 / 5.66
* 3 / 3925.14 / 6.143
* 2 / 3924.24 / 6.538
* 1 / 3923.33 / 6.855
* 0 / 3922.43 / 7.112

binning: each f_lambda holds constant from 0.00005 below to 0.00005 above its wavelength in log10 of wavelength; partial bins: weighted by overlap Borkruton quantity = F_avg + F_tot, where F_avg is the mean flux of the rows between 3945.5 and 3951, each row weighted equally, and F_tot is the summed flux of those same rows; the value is 52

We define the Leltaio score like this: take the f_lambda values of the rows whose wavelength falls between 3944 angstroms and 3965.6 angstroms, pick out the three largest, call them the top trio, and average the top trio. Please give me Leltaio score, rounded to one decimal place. 8.0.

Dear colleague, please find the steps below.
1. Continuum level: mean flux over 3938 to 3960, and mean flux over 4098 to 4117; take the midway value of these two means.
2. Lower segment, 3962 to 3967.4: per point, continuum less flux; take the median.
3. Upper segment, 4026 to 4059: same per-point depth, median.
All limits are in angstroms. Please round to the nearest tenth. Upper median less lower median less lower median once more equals -10.0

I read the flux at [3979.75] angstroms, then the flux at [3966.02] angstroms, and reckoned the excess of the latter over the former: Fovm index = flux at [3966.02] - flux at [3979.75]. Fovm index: -5.5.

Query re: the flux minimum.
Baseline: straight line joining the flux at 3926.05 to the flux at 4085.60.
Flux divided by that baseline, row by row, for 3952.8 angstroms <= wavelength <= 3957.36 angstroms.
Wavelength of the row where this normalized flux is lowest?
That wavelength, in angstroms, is 3956.90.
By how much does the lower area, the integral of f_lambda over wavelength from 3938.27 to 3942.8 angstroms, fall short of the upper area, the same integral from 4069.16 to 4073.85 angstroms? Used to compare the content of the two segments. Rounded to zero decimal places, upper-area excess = 24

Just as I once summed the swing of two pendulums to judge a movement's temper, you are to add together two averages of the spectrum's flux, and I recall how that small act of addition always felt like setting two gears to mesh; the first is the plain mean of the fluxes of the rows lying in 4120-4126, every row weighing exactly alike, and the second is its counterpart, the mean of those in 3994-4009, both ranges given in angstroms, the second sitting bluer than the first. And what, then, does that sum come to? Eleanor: 21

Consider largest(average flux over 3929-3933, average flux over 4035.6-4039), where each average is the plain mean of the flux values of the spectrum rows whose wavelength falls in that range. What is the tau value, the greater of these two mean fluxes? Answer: 10.4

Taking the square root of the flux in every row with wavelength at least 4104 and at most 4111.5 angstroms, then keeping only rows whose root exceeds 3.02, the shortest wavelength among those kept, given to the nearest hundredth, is 4104.45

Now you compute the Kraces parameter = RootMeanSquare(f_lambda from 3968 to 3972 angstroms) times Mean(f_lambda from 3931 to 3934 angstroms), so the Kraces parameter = 8.6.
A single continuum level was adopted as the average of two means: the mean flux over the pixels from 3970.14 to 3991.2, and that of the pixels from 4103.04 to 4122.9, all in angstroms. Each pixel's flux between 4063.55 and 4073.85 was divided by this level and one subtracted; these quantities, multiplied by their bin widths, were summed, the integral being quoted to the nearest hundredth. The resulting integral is 0.29 angstroms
